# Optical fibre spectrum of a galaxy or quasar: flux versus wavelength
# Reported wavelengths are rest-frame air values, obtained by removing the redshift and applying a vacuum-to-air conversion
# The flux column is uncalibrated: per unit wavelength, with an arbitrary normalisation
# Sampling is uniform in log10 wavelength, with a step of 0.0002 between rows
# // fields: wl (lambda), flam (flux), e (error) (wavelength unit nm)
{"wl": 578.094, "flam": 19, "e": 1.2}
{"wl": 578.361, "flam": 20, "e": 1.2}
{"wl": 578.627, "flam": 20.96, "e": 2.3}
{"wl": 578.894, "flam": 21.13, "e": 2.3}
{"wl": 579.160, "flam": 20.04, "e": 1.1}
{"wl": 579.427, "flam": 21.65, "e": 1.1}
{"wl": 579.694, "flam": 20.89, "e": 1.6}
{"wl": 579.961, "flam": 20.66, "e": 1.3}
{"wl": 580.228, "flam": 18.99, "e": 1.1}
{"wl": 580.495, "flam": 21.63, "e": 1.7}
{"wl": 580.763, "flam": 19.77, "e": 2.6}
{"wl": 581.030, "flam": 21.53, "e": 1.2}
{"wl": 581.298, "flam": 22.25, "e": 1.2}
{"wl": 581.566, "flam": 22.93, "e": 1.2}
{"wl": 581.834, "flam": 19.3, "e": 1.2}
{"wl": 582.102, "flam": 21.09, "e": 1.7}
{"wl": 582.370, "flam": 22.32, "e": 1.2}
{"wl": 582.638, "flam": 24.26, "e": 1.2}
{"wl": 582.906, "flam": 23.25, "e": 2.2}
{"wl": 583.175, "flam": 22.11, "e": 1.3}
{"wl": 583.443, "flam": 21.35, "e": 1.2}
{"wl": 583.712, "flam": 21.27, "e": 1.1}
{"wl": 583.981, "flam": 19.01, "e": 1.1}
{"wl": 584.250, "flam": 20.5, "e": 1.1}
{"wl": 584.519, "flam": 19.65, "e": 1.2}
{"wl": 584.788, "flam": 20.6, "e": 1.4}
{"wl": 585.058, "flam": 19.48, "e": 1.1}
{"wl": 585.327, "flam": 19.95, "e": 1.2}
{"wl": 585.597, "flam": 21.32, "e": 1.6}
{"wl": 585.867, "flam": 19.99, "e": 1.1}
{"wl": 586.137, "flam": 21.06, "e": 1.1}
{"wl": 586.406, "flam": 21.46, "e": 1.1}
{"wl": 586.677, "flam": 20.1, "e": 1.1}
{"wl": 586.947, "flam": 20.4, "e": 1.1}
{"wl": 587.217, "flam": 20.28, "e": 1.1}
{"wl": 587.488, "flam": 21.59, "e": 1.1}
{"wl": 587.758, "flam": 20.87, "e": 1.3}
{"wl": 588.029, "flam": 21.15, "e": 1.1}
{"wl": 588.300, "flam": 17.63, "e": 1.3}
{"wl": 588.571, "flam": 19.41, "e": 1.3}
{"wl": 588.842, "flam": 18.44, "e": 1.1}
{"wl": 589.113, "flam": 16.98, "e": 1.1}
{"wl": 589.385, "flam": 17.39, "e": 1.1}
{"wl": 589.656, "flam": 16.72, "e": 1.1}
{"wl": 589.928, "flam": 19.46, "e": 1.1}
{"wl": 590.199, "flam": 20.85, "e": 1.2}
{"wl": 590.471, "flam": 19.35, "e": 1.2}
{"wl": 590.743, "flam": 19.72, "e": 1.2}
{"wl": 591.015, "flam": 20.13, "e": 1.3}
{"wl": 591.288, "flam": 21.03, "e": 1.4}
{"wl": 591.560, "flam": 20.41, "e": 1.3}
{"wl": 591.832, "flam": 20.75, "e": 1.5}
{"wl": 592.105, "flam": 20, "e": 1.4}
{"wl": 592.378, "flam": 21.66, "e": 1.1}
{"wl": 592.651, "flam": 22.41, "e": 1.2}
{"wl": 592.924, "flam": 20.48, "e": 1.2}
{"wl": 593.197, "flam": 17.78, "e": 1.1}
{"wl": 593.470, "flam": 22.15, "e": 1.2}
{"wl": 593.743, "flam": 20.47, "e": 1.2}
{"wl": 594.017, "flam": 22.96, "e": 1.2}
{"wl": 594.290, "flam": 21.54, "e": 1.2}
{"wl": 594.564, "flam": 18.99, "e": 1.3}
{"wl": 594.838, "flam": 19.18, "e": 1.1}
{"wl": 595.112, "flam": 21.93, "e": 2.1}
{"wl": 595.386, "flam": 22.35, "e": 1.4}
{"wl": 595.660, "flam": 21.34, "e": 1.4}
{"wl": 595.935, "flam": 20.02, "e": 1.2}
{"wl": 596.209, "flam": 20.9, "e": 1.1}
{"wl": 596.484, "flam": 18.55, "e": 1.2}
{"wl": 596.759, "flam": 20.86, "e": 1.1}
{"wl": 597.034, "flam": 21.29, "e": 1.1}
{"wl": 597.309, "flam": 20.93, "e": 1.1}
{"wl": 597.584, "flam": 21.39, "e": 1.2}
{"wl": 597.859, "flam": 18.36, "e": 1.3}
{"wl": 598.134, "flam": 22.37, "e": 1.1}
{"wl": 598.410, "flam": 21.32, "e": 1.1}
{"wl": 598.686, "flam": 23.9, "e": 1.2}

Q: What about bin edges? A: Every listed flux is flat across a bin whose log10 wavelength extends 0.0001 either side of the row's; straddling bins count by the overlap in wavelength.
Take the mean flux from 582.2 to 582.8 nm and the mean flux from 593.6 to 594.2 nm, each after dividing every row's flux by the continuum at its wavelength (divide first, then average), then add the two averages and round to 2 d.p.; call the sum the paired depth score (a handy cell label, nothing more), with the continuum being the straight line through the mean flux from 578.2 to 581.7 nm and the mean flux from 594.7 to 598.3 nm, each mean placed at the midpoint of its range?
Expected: 2.16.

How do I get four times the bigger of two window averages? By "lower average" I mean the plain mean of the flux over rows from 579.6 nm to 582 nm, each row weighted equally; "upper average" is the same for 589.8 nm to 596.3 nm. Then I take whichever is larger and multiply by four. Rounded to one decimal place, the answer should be 83.5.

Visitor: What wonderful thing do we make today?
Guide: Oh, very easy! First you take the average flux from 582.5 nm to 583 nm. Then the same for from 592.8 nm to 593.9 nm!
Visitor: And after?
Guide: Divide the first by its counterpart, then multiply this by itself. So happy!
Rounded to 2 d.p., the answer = 1.38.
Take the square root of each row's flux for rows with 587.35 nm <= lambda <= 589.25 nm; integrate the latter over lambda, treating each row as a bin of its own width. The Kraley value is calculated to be 8.4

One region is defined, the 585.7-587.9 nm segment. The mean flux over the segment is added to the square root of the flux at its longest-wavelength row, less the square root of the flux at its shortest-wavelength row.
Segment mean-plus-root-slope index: 20.8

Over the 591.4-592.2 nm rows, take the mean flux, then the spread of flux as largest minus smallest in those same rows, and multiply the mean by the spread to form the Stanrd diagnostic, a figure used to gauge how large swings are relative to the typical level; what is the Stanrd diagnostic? 15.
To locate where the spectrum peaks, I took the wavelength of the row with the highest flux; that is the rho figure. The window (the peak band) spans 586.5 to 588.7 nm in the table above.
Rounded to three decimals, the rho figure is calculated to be 587.488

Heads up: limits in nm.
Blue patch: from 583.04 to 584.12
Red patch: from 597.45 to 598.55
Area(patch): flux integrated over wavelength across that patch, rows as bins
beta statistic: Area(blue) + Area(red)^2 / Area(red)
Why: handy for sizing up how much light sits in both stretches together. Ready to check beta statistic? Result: 45.5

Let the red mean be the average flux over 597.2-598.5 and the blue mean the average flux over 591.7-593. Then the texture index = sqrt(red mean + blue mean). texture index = 6.48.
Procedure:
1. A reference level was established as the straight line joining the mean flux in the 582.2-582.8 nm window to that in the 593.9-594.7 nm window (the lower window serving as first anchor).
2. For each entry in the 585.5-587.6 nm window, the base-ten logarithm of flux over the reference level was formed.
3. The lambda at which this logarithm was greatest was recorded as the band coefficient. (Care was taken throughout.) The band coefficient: 587.488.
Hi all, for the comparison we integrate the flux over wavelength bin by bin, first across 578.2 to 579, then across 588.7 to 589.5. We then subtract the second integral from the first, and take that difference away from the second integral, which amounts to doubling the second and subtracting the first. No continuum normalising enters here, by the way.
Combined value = 12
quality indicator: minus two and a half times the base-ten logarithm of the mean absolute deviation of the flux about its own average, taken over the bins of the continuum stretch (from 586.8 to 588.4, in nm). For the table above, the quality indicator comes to 0.10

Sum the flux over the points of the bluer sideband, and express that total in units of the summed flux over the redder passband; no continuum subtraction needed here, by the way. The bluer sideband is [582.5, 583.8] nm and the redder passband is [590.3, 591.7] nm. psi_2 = 1.12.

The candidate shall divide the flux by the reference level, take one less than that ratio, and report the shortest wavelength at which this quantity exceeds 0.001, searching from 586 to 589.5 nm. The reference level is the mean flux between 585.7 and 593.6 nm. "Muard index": 586.137 nm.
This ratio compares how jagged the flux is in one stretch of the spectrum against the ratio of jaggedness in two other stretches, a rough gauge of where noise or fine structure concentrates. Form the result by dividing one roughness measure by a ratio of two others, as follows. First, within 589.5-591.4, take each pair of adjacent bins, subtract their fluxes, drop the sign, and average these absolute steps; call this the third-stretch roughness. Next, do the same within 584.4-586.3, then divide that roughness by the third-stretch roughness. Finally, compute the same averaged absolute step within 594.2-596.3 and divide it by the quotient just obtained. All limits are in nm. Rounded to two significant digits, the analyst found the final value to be 1.5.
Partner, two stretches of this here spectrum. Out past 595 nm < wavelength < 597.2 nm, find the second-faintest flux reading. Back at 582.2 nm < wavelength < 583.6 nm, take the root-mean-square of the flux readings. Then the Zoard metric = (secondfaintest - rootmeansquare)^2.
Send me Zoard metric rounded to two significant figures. 7.1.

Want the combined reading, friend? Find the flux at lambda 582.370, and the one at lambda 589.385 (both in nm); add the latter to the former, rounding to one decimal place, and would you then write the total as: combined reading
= 39.7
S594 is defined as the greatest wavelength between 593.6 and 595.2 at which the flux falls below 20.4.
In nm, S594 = 594.838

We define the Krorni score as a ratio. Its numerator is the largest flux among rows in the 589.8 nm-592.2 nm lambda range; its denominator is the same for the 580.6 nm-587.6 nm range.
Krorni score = 0.87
